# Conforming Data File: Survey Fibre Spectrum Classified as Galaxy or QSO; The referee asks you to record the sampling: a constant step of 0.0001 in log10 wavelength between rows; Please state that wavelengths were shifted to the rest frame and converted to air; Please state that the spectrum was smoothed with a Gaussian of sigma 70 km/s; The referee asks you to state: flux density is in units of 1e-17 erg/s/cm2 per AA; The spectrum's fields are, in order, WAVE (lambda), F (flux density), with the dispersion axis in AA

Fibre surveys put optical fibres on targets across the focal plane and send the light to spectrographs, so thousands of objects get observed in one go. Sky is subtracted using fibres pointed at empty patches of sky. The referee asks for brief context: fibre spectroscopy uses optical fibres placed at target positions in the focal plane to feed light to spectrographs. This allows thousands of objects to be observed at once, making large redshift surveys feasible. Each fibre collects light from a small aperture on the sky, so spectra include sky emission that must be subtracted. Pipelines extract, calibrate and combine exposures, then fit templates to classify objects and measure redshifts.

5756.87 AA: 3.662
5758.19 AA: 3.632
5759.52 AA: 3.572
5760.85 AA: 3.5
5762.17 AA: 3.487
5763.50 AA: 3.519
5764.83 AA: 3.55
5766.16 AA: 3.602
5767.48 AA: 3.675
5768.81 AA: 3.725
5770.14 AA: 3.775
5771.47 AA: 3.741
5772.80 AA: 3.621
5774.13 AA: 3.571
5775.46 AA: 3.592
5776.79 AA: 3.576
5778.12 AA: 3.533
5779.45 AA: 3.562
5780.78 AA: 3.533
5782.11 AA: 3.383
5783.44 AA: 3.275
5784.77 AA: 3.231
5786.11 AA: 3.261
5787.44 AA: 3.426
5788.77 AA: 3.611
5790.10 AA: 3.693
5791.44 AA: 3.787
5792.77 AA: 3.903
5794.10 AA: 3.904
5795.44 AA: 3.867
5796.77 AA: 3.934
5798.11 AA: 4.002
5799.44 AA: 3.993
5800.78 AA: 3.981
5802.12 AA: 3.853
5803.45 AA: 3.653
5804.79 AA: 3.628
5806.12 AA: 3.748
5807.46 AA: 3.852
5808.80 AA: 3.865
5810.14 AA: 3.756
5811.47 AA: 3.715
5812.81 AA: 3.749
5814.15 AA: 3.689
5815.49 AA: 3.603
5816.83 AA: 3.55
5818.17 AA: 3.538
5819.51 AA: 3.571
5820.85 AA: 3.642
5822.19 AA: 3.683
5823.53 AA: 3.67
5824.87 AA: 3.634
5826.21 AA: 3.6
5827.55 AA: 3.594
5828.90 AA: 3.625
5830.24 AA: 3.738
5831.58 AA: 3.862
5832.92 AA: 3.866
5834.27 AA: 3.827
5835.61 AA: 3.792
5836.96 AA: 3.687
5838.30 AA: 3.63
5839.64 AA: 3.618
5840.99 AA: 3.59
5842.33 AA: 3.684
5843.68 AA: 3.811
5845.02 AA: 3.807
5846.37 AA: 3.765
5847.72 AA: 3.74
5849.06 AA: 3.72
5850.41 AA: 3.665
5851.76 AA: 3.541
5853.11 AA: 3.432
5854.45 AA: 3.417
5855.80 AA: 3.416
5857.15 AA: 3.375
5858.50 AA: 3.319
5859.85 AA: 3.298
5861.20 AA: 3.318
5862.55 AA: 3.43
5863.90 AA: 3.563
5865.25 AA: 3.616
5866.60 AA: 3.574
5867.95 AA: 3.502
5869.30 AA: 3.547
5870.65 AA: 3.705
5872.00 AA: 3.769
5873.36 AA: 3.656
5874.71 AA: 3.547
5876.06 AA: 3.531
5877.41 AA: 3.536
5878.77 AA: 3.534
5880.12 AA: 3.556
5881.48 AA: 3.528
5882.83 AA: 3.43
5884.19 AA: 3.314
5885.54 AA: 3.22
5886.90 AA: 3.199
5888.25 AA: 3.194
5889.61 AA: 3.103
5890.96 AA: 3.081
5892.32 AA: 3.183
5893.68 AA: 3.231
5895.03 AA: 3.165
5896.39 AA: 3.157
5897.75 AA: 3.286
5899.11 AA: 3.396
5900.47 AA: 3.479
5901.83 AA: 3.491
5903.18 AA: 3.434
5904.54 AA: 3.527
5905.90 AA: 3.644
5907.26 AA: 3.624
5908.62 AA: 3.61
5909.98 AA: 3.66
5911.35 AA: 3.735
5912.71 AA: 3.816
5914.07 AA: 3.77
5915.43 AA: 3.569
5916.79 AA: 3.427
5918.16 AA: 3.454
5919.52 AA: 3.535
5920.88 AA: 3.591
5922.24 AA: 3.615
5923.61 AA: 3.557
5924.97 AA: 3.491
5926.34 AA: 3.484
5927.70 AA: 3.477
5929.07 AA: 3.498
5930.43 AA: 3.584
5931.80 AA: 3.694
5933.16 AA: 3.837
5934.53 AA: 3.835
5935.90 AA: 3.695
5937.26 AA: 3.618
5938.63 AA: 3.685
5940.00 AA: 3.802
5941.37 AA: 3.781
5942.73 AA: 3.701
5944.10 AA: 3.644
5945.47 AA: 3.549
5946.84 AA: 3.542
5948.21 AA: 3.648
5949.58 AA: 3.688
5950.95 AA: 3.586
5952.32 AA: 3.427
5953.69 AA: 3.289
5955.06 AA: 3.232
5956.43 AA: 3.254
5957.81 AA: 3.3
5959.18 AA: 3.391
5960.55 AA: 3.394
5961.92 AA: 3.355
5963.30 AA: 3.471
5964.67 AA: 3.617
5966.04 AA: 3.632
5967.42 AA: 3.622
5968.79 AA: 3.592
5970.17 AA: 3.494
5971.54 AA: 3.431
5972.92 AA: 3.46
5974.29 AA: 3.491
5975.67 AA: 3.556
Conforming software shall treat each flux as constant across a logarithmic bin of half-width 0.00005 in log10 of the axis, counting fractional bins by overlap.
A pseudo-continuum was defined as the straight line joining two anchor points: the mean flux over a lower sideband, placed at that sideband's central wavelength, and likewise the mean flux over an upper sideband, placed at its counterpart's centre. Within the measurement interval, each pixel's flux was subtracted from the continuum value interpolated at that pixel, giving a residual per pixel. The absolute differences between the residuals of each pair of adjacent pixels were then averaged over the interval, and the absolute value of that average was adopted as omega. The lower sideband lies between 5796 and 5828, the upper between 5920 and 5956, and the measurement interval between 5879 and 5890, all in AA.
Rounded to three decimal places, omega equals 0.063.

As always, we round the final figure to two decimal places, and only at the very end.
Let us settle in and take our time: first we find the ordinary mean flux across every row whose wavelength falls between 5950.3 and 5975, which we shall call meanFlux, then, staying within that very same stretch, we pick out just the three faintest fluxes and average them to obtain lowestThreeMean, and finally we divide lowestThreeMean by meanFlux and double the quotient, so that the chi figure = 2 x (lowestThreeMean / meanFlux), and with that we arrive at 1.89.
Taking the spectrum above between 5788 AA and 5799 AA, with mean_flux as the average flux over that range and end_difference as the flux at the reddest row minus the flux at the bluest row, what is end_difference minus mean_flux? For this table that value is -3.45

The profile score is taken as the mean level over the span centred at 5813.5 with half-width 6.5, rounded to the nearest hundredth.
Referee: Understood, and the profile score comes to 3.69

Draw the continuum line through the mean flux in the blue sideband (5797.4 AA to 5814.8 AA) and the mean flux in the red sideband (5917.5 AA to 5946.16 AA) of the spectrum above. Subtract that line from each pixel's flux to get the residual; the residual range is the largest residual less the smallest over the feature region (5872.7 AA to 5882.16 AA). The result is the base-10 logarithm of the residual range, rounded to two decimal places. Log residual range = -0.92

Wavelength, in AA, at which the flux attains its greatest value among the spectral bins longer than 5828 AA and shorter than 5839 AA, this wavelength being 5832.92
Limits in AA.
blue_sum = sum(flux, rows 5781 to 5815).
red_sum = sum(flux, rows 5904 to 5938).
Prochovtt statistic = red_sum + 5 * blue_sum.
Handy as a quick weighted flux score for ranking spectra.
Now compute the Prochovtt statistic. 554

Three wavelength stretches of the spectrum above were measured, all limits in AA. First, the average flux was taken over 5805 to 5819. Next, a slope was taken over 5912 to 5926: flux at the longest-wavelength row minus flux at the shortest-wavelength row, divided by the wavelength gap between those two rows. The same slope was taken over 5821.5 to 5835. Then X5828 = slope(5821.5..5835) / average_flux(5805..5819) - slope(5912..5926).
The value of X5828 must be 0.0297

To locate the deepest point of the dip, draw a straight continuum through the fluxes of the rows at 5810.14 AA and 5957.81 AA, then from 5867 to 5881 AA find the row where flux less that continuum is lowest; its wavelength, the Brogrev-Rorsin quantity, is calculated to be 5867.95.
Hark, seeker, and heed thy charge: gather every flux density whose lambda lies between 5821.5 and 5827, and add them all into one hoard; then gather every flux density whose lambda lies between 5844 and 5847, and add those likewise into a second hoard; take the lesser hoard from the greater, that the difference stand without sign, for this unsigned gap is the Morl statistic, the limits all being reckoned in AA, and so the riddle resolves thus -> 7.0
